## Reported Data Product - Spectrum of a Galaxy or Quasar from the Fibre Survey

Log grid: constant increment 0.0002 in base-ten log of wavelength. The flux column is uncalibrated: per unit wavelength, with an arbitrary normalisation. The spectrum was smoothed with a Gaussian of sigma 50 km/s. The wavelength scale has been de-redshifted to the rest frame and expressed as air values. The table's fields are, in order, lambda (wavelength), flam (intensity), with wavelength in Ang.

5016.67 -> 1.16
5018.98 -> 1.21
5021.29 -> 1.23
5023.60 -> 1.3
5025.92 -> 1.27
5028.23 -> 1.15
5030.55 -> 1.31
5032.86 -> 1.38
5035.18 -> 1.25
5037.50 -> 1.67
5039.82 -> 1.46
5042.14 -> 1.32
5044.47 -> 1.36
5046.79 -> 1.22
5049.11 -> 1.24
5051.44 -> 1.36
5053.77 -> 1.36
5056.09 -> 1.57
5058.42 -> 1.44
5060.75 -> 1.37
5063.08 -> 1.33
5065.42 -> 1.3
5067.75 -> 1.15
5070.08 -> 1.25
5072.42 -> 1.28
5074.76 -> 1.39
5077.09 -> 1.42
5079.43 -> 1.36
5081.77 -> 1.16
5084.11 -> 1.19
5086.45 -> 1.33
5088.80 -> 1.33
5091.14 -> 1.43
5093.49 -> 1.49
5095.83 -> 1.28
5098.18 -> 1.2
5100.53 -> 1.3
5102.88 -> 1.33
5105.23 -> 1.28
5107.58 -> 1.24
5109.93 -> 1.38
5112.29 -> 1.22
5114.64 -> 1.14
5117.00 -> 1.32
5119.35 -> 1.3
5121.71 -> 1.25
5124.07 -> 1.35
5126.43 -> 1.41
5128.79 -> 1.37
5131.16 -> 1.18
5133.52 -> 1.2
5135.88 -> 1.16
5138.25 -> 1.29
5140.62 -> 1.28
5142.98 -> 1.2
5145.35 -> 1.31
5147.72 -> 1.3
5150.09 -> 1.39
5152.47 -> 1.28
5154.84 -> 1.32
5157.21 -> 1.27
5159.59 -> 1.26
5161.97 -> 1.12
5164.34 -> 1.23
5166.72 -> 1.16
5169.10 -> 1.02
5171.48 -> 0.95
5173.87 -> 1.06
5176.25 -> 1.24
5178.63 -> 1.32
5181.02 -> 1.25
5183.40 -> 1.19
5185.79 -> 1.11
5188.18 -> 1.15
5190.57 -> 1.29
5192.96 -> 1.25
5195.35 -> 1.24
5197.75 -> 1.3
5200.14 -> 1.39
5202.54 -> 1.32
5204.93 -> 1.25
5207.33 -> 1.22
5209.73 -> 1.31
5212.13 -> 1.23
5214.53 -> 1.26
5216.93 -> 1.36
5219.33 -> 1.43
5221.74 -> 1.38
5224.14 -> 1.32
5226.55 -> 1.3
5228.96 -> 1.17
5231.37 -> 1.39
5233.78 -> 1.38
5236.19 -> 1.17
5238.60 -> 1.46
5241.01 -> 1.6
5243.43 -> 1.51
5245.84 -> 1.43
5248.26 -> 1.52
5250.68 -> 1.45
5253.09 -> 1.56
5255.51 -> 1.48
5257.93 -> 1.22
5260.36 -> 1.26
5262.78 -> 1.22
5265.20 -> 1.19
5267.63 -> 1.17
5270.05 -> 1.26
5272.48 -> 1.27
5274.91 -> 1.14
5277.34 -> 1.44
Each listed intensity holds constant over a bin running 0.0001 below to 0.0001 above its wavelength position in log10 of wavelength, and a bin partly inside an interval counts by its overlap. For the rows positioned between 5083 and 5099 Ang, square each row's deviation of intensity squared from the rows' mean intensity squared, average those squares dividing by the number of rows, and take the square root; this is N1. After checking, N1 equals 0.27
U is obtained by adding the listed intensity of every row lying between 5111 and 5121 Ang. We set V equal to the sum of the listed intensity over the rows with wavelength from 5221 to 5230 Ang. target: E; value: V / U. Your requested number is 1.04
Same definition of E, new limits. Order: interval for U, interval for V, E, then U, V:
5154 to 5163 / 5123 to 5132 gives 1.07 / 4.97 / 5.31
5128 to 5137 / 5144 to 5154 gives 1.08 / 4.91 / 5.28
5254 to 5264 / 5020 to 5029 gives 0.96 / 5.18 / 4.95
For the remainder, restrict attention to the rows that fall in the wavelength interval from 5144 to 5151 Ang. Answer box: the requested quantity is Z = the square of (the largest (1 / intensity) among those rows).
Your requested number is 0.592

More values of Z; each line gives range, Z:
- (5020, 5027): 0.661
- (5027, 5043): 0.756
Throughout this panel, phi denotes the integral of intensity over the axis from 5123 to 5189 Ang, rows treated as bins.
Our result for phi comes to 81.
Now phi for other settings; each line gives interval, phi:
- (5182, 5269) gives 115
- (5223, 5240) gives 22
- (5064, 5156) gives 119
